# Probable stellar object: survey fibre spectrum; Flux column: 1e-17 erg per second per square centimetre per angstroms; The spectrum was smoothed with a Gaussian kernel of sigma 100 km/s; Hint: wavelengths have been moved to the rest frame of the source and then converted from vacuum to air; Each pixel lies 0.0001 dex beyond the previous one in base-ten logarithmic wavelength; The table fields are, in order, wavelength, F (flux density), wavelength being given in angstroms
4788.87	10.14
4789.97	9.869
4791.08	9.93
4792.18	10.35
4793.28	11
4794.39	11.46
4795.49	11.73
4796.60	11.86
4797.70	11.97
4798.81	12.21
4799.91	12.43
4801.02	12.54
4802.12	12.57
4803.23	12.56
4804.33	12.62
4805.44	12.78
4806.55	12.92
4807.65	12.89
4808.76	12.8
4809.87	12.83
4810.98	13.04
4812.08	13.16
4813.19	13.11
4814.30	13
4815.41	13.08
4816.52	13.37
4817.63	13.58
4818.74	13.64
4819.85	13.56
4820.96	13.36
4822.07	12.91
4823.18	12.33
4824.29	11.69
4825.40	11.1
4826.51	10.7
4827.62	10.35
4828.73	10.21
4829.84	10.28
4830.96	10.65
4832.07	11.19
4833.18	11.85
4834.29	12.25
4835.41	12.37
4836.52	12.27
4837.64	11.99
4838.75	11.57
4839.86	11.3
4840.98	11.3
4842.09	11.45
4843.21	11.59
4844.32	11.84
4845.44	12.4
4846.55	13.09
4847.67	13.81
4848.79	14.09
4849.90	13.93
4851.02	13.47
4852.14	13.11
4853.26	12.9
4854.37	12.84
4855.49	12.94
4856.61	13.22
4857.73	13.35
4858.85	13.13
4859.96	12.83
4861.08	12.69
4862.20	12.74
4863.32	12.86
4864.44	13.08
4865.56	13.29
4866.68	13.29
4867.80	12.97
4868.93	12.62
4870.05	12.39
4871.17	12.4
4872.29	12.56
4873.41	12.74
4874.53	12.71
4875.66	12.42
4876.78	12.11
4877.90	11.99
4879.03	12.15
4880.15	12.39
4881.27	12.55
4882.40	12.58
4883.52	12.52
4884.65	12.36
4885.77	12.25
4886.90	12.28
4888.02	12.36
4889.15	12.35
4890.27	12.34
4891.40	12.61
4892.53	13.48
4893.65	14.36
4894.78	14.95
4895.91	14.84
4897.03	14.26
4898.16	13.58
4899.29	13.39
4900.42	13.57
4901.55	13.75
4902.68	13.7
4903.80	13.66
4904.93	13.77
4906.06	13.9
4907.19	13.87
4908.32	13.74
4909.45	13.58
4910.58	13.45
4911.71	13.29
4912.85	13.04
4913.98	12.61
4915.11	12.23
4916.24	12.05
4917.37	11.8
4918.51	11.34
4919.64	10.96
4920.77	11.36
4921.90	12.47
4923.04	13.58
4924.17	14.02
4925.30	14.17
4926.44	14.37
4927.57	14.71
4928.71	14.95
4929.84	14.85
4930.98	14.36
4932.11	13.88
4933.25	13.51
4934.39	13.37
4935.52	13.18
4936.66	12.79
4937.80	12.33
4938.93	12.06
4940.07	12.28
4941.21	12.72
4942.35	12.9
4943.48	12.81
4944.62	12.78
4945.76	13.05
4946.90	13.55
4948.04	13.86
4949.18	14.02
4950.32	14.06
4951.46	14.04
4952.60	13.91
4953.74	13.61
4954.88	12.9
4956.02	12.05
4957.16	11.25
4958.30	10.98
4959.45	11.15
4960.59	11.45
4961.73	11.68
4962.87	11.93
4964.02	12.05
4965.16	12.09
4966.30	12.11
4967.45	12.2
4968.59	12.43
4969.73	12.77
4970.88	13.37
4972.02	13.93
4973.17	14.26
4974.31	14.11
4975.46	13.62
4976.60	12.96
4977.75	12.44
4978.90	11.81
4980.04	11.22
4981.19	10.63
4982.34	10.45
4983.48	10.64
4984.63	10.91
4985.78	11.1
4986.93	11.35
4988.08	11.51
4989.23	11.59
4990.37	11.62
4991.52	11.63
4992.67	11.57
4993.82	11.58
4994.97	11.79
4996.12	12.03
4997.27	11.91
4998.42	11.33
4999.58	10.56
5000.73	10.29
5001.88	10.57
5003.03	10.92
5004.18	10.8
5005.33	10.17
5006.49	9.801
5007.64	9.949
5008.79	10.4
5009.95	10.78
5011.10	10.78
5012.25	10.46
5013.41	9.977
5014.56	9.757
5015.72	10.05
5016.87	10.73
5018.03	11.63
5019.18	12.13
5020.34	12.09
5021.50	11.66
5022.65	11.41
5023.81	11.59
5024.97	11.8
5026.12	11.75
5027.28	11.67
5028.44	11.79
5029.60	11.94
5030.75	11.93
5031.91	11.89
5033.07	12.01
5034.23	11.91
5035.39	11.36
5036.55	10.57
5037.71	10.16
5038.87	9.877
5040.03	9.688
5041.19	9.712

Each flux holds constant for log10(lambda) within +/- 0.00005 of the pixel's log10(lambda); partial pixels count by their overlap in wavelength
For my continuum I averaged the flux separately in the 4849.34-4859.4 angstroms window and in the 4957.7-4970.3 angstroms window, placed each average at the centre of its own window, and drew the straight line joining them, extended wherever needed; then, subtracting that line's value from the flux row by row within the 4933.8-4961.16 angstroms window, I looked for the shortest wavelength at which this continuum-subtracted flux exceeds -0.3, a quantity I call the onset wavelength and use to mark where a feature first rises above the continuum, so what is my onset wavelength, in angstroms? 4934.39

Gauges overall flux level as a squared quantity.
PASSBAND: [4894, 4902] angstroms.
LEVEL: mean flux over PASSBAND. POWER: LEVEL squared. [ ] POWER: 197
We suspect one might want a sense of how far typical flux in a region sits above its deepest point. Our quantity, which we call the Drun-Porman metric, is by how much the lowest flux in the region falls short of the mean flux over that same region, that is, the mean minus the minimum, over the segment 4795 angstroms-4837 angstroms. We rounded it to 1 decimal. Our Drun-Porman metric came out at 2.1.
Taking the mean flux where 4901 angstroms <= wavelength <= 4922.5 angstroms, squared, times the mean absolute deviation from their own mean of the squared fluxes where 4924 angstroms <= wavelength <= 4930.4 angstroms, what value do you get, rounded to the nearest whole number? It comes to 1562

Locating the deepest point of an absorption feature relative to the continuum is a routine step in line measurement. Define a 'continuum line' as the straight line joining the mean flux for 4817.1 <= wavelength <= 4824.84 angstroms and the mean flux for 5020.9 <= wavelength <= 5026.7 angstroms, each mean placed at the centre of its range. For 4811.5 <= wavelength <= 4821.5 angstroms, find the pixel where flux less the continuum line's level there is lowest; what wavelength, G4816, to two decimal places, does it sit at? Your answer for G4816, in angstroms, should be 4814.30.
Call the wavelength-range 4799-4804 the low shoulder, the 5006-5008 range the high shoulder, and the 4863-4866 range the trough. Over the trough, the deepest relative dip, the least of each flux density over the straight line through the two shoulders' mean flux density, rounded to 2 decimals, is 1.10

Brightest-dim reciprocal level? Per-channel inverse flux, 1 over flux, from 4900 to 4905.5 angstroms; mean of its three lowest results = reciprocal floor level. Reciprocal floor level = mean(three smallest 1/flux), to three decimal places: 0.073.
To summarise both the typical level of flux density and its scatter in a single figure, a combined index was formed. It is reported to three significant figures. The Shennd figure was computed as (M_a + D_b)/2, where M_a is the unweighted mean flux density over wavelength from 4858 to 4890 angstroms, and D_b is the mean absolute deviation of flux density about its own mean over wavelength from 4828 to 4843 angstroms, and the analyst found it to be 6.58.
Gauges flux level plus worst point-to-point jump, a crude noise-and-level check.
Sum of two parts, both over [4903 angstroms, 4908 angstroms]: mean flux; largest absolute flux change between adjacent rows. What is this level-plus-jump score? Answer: 13.9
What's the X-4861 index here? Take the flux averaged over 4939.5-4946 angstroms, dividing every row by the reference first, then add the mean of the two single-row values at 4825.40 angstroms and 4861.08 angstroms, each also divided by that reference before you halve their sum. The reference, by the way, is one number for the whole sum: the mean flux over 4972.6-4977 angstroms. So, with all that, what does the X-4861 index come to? 1.79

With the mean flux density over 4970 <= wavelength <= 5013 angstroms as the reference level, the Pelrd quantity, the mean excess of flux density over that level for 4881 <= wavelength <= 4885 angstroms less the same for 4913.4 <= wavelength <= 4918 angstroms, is 0.3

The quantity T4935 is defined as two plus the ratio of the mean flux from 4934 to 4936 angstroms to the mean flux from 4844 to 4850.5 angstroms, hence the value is 3.01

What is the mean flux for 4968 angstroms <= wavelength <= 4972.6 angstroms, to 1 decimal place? 13.1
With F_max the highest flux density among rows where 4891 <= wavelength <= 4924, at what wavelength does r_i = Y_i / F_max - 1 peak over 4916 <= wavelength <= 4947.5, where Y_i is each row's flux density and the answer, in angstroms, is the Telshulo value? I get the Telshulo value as 4928.71 angstroms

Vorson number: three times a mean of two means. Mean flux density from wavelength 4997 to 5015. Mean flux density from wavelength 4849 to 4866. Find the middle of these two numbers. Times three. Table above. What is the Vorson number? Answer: 35.4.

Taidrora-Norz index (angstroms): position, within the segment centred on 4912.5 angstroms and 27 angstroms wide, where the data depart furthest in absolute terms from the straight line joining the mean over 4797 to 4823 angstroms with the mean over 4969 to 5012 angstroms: 4925.30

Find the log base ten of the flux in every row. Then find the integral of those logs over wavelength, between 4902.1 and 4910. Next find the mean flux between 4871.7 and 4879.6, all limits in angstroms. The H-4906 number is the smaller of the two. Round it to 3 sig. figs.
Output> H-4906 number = 9.00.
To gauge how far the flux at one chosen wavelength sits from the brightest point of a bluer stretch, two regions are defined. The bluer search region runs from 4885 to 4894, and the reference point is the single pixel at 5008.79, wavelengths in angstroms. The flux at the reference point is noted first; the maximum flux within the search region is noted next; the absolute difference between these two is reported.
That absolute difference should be 4.0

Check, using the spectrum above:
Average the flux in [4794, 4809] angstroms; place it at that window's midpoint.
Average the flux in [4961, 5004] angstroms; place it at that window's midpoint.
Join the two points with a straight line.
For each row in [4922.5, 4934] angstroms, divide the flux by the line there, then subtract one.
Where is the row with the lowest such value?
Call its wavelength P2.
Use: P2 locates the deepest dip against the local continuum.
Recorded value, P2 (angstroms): 4933.25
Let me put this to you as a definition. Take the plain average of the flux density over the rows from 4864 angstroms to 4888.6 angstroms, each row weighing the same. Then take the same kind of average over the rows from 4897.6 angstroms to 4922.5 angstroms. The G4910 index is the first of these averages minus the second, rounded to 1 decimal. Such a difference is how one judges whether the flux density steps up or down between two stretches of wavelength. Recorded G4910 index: -0.4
